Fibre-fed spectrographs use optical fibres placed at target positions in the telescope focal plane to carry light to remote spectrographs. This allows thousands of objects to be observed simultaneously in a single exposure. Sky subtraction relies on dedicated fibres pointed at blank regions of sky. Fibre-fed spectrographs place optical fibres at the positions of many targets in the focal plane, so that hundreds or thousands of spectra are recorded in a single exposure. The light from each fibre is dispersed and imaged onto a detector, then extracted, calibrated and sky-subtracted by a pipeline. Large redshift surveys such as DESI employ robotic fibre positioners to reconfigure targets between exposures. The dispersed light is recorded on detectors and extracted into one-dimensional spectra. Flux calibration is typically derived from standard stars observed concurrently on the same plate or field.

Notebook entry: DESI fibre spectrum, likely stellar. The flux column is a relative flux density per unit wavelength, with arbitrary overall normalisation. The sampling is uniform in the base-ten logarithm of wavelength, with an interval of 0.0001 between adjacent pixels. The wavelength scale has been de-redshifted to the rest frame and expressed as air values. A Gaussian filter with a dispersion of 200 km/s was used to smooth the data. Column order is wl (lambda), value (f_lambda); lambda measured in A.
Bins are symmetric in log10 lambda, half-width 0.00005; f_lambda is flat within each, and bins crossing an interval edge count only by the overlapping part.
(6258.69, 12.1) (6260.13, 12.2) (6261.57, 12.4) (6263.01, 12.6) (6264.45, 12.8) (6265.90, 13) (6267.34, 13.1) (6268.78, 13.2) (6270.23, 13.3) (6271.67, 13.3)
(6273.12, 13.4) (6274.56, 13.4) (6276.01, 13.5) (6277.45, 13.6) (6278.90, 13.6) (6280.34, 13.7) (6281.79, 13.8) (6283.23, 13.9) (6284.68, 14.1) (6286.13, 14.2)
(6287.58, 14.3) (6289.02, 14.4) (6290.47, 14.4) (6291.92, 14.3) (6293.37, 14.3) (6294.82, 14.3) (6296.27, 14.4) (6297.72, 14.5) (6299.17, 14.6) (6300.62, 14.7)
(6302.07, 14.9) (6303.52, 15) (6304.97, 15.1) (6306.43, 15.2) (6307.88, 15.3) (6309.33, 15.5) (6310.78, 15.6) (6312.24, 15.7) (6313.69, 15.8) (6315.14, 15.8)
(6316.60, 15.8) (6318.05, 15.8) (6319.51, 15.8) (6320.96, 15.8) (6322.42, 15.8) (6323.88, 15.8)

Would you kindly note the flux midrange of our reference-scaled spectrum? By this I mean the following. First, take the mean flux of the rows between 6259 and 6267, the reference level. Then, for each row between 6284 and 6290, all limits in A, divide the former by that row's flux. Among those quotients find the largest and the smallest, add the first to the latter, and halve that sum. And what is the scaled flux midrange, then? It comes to 0.88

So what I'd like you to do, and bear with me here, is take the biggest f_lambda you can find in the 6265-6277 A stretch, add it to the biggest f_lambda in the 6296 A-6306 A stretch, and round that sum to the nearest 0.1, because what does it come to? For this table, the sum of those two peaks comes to 28.6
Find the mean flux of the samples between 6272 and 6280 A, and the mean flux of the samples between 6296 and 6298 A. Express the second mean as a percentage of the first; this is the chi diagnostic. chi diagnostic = 107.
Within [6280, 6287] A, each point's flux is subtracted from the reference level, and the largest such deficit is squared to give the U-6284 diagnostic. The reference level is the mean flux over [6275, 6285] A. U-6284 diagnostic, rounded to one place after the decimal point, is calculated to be 0.0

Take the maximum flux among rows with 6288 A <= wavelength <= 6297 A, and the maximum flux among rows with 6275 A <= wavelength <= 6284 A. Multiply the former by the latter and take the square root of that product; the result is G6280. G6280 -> 14.1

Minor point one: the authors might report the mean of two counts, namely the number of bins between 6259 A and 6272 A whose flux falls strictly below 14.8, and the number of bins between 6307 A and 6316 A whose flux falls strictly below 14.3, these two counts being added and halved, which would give 4.50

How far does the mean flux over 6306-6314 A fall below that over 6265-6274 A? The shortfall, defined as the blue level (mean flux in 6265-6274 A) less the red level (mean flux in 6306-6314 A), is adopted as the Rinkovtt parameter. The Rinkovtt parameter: -2.3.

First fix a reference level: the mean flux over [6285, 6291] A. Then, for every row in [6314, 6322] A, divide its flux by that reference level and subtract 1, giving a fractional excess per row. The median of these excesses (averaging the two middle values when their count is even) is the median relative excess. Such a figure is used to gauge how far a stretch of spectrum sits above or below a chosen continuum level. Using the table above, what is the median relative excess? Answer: 0.10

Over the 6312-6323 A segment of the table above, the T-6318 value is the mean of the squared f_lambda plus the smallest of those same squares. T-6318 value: 496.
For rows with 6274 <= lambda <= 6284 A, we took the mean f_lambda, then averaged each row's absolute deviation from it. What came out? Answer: 0.13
